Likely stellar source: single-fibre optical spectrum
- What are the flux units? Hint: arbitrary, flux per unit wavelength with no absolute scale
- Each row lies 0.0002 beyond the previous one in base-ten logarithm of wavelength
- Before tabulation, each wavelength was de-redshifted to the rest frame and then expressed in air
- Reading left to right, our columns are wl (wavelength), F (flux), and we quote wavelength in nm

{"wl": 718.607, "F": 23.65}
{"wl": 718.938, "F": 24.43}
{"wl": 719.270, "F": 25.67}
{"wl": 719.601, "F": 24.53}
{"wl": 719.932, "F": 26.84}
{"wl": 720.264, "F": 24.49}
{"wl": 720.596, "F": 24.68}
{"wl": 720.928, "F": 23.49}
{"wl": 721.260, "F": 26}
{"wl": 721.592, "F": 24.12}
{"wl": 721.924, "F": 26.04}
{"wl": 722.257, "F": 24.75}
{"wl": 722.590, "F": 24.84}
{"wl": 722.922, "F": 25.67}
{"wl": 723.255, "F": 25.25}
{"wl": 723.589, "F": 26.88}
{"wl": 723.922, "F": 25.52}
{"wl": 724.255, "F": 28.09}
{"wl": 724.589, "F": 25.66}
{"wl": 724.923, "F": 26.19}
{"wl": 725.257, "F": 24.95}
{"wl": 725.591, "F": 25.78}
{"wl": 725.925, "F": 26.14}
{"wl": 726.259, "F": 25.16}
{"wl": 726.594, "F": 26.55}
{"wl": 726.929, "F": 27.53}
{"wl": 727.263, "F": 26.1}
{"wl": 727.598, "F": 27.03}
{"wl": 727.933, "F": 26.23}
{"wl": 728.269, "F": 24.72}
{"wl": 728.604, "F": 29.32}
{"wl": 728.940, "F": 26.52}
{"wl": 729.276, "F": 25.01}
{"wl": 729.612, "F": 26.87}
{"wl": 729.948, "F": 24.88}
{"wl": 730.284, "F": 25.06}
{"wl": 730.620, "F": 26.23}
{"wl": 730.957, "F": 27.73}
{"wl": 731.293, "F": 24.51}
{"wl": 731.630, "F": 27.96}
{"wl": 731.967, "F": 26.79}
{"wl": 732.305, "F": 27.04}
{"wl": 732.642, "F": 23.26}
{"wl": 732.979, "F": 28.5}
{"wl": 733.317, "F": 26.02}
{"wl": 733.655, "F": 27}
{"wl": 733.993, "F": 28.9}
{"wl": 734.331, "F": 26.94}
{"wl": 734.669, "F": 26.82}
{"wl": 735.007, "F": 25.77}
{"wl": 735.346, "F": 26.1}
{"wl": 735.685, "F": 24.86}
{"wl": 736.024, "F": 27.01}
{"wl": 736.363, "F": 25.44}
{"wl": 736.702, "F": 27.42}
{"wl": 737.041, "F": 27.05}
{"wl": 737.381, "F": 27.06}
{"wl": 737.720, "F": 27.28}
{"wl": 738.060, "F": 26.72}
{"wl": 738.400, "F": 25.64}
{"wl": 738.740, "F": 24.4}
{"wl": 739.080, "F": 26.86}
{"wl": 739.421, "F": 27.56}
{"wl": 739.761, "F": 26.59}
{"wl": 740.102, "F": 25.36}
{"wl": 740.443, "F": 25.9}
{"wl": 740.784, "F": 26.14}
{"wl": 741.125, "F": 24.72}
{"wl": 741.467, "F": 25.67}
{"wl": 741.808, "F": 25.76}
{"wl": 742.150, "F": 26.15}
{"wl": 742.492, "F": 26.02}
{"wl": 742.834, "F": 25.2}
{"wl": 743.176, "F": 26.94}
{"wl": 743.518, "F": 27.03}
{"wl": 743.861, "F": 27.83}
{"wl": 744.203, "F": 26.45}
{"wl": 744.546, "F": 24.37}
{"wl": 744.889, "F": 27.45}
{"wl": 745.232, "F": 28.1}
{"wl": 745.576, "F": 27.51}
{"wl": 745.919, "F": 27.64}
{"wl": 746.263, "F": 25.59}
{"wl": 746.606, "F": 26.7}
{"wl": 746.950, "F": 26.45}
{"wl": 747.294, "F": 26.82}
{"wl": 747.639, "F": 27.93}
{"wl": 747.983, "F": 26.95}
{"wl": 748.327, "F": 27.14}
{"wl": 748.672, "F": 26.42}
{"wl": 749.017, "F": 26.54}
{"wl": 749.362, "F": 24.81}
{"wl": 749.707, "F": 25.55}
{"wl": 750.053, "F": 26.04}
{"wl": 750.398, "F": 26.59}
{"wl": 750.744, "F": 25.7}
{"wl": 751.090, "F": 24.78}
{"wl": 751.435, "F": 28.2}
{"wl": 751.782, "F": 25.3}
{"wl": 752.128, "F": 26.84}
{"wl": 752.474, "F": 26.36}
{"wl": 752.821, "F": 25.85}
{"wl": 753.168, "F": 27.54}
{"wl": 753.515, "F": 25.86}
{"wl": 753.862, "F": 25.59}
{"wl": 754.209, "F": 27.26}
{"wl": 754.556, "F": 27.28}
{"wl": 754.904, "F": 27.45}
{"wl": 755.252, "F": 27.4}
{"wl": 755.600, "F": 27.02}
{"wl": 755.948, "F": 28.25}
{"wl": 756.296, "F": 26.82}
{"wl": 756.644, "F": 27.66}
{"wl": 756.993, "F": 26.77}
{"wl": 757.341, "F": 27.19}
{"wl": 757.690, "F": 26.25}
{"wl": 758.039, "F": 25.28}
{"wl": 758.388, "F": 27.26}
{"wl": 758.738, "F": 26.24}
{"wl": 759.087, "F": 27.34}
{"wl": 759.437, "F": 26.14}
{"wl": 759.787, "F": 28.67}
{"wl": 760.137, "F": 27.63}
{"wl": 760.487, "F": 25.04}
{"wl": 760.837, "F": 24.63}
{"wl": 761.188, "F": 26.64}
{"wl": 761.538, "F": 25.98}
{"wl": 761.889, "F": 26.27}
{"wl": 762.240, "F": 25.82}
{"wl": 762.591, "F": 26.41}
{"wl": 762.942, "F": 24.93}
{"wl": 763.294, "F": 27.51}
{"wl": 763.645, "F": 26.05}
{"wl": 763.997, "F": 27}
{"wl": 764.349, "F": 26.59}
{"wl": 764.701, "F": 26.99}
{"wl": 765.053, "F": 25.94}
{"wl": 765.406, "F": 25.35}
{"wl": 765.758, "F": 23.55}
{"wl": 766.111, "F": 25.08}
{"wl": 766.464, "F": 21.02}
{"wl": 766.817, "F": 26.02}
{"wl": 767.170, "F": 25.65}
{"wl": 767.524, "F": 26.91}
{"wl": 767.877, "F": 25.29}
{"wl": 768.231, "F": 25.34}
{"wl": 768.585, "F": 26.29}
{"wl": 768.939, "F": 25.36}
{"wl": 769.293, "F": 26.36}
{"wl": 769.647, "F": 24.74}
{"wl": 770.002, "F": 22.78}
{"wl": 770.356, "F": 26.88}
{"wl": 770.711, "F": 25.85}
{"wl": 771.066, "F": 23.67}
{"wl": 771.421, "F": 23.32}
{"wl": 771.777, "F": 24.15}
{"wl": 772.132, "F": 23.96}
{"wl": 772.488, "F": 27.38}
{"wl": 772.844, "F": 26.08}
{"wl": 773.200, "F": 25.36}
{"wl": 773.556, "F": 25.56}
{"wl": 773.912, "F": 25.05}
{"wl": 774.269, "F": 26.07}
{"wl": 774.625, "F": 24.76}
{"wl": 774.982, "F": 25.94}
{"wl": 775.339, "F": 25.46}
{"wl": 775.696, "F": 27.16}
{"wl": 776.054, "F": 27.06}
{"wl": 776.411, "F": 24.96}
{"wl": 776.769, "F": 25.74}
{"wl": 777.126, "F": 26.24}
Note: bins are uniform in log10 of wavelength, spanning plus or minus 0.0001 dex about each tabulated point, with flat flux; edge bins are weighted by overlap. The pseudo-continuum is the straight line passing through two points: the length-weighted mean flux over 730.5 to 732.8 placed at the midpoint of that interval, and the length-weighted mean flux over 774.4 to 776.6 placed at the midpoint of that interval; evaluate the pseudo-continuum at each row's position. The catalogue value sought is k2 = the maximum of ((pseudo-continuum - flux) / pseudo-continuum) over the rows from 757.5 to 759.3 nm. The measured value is 0.029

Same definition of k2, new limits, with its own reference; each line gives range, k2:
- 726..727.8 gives 0.042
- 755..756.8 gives -0.030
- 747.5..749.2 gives -0.012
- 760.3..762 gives 0.053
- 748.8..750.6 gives 0.049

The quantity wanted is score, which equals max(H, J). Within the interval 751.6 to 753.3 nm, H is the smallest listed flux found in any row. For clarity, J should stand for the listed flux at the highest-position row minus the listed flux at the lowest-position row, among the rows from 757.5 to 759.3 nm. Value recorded 25.3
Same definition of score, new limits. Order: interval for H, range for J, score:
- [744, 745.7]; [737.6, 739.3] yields 24.4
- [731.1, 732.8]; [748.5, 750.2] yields 23.3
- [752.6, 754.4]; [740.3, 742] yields 25.6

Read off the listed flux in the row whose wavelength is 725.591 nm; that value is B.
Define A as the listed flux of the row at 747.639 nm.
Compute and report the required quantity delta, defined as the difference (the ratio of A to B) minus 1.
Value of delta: 0.083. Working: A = 27.93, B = 25.78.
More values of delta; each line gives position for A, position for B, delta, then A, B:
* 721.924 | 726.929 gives -0.054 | 26.04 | 27.53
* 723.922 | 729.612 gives -0.050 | 25.52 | 26.87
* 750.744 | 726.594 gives -0.032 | 25.7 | 26.55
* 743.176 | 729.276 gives 0.077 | 26.94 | 25.01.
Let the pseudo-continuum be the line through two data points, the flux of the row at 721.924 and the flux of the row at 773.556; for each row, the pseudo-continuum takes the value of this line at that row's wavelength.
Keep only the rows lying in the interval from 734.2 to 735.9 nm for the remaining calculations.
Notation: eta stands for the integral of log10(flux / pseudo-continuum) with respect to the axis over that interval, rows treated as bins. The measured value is 0.005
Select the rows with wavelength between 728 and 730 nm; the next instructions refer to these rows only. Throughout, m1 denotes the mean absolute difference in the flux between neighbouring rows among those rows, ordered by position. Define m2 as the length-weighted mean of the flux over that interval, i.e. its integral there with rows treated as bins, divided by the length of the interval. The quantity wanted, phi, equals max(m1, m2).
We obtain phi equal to 26.29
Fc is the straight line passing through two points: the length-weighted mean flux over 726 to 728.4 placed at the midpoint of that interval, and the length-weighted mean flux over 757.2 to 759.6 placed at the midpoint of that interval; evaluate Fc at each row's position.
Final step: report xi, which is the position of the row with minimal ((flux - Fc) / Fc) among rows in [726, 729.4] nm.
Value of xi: 728.269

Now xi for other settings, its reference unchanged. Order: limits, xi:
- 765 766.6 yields 766.464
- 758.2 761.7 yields 760.837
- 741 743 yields 741.125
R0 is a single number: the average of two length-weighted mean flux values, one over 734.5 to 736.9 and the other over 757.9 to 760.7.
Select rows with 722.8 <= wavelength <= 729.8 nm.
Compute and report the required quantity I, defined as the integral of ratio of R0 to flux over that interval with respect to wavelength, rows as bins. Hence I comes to 7.07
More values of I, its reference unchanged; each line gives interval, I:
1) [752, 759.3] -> 7.20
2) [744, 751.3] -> 7.31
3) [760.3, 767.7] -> 7.65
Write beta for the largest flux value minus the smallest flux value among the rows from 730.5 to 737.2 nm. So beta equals 5.6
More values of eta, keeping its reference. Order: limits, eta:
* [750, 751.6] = 0.013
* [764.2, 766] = -0.001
